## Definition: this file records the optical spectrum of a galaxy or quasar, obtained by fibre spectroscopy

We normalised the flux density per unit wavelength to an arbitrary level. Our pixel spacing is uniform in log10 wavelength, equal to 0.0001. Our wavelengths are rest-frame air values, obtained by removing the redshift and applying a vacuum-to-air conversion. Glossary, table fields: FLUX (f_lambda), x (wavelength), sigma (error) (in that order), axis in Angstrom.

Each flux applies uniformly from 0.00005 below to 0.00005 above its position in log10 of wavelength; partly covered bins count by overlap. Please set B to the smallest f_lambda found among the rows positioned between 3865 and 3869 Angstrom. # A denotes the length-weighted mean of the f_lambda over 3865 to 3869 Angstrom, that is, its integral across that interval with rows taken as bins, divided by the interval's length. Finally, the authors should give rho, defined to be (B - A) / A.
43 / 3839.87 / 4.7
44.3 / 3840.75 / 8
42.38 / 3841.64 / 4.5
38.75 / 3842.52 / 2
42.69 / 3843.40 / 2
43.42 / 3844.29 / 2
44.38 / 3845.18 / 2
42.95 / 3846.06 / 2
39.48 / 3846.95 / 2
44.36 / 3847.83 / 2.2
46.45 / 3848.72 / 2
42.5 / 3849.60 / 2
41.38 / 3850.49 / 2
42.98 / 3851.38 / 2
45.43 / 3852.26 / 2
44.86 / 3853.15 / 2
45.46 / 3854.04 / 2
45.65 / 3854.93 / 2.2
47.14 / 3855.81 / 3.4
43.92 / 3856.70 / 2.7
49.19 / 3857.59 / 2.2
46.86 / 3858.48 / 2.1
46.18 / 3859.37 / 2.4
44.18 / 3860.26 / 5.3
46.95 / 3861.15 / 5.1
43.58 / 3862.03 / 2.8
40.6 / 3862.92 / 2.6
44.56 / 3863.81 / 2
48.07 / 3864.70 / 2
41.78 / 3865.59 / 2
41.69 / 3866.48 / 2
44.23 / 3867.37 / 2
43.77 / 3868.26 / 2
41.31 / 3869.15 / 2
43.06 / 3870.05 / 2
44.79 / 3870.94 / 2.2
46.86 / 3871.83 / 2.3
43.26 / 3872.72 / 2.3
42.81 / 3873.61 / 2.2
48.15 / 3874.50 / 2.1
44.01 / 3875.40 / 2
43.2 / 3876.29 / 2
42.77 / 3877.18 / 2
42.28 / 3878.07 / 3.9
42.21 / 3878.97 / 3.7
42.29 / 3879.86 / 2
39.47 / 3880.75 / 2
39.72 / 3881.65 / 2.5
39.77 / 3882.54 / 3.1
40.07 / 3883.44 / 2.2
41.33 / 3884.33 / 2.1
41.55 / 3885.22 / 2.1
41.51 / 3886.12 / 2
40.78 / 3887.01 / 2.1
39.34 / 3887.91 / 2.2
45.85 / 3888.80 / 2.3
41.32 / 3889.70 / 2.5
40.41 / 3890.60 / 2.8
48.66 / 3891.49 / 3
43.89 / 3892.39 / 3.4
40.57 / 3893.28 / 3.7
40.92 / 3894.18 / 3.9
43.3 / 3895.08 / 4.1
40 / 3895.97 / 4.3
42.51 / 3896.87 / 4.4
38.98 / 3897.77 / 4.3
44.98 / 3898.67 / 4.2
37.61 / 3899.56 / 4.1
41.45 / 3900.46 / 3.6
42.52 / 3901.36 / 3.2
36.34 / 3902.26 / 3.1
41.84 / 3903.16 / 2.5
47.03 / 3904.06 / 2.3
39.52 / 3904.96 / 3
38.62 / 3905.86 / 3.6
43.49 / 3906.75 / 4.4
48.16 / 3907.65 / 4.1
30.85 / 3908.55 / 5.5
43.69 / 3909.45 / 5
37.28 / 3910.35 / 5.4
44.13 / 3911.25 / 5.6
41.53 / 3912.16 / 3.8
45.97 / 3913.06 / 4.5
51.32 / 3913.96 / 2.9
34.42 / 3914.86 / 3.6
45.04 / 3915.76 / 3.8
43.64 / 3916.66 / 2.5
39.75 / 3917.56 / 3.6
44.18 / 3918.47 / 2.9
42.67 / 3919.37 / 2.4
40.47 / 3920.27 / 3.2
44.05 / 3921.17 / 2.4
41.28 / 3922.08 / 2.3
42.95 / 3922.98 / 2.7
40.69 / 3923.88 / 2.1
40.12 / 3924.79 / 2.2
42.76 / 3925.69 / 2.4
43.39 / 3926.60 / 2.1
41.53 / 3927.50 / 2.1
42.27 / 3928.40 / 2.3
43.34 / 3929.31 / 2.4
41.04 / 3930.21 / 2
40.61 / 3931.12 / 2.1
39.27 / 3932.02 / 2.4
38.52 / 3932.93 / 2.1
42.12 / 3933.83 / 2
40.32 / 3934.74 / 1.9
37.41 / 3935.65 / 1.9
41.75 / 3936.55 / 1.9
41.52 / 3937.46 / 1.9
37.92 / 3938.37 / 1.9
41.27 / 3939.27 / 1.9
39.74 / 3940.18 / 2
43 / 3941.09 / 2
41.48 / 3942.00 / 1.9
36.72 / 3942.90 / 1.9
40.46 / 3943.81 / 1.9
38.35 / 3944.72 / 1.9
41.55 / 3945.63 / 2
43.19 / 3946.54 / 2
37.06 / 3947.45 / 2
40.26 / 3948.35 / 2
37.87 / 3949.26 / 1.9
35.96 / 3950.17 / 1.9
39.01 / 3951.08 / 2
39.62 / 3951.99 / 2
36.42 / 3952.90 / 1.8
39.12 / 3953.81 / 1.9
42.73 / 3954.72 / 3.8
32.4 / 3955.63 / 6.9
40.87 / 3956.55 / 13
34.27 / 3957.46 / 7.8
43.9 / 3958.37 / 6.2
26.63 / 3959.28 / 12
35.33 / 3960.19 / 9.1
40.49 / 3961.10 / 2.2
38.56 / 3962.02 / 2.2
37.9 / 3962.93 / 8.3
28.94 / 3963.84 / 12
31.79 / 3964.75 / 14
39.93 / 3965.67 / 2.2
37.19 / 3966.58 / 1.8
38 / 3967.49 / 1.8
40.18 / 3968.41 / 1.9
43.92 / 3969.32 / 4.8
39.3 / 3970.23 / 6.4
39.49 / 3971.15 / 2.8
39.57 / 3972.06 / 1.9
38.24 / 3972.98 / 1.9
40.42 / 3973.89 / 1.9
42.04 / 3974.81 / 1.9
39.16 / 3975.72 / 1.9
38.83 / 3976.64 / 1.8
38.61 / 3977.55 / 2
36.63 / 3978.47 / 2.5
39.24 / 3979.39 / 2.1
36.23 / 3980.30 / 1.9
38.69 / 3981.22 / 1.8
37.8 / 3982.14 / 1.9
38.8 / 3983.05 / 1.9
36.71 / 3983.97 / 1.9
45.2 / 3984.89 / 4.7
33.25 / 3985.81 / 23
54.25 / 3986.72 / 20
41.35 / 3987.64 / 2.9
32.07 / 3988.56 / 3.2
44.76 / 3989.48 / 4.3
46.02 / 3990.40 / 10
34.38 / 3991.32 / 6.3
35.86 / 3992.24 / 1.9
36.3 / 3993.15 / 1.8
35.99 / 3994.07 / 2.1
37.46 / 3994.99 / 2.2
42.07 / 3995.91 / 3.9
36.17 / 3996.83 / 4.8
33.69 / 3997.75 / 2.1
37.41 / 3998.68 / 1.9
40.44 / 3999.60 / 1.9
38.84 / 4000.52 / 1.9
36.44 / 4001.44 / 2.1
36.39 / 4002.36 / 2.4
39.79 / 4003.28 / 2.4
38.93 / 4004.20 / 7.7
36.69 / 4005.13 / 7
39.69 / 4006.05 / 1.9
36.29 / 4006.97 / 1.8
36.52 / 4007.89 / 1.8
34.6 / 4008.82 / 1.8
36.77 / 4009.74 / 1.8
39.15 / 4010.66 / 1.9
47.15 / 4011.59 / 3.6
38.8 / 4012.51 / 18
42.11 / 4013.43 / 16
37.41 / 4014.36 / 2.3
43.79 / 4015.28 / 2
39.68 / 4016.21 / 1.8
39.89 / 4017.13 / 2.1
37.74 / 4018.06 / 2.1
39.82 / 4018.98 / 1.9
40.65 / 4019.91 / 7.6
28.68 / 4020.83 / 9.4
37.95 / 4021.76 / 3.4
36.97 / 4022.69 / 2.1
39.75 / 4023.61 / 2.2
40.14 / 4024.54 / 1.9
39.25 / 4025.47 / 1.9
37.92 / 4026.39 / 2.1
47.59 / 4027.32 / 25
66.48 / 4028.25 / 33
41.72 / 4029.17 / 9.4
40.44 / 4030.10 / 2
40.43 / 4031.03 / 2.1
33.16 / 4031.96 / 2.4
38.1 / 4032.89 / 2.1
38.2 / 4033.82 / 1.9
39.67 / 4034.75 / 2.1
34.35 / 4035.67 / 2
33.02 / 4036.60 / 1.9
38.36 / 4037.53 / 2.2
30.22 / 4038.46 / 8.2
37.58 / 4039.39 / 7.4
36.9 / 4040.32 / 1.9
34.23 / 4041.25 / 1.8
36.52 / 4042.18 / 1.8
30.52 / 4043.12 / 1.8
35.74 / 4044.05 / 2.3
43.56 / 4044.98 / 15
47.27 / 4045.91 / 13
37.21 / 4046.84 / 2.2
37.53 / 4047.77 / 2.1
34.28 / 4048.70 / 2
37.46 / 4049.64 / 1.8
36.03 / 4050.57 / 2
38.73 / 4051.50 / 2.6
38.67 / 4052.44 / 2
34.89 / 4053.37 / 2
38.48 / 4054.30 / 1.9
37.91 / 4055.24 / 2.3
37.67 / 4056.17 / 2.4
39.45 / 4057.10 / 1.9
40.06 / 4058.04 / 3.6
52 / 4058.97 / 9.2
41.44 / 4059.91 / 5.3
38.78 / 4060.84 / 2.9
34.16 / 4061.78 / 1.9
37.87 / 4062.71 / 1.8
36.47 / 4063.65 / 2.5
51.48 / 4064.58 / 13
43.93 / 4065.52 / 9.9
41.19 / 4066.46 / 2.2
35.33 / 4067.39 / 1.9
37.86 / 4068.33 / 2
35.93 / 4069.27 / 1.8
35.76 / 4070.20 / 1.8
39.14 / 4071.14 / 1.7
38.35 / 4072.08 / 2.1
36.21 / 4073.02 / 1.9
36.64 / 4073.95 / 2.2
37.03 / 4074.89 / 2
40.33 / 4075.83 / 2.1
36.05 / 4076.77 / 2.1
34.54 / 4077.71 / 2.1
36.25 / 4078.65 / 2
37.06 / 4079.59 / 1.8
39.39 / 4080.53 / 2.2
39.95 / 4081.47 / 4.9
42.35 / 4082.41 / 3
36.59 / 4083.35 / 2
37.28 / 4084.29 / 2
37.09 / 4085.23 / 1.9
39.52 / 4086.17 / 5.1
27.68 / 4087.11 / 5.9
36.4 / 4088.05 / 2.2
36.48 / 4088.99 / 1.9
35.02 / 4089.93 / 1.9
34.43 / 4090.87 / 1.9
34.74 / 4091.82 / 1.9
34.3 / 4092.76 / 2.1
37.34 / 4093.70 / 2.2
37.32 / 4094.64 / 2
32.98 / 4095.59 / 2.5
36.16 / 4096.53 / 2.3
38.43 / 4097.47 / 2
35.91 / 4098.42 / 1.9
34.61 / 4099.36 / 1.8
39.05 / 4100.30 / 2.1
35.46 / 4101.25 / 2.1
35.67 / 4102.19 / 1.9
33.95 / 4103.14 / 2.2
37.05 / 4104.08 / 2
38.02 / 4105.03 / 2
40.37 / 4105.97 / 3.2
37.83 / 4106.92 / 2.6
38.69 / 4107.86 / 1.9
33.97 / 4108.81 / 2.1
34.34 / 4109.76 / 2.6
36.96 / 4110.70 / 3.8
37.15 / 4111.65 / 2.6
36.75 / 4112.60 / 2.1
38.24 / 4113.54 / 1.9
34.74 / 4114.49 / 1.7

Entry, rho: -0.030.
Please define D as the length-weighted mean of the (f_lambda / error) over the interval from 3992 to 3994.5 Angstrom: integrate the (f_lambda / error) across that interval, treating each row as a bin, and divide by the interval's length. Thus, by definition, 18.8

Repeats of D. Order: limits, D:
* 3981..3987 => 13.6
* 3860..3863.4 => 12.5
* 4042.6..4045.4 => 12.1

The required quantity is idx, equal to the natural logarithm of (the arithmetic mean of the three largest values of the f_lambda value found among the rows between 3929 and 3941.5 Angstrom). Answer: 3.76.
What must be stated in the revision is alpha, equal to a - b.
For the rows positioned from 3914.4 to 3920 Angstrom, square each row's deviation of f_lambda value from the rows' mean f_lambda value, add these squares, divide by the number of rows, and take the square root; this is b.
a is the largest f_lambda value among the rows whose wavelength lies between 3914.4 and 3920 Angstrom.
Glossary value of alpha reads 41.4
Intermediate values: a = 45.04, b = 3.6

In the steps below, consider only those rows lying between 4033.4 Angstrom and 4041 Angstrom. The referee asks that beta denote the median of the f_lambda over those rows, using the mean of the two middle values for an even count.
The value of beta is 37.2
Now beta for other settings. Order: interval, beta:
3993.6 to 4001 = 37.4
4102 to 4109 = 37.4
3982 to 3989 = 38.3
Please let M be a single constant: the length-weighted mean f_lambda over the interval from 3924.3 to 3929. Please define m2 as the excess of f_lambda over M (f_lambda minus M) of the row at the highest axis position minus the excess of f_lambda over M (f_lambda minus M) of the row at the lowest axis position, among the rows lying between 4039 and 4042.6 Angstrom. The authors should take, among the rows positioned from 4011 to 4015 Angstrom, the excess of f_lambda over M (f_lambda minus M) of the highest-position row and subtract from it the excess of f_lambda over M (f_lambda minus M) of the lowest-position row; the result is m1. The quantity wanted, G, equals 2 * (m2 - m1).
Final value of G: 17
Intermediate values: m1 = -10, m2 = -1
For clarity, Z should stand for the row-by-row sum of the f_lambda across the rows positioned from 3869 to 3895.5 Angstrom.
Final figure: 1275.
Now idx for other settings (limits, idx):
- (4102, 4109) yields 3.66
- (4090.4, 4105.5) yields 3.65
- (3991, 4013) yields 3.77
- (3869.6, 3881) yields 3.84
